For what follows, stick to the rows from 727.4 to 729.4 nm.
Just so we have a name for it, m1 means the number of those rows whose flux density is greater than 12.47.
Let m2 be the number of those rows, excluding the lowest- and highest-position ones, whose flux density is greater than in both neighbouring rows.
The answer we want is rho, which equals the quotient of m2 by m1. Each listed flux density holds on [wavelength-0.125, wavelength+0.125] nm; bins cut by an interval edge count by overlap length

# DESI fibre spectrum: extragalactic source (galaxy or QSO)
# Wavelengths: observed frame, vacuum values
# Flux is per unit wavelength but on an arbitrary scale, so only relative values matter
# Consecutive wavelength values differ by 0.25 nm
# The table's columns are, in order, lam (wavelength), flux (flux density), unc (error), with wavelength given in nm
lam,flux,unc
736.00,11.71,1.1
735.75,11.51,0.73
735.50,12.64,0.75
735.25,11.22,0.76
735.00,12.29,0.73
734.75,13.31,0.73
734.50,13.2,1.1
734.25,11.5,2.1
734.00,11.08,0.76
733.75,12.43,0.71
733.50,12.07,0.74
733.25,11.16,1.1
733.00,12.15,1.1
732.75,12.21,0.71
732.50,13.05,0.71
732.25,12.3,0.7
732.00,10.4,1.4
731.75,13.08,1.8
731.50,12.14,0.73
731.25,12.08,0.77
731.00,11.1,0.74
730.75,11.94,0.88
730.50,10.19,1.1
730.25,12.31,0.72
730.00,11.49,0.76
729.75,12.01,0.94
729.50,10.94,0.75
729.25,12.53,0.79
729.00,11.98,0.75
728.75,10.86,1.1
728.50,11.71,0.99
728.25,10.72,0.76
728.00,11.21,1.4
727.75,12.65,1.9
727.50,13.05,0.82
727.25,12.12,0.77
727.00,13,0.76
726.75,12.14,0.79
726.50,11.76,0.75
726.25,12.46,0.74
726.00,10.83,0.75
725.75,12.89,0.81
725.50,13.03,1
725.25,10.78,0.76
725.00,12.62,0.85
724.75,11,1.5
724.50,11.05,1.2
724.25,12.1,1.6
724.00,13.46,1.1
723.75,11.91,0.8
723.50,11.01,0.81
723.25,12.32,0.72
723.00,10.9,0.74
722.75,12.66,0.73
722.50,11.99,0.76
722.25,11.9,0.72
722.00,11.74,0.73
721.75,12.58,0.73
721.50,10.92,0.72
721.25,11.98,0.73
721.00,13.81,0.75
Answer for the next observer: 0.3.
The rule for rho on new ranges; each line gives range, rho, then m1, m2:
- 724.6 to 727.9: 0.8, 6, 5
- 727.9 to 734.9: 1.6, 5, 8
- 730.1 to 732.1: 2.0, 1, 2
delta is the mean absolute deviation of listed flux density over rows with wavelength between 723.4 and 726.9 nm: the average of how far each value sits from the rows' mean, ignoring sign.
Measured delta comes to 0.74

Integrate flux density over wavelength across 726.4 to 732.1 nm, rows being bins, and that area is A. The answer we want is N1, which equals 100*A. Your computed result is 6730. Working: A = 67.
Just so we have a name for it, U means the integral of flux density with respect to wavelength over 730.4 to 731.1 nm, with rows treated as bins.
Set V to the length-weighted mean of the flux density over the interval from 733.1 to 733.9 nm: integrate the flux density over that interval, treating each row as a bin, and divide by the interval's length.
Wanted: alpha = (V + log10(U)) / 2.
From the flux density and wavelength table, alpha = 6.38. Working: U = 7.8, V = 11.9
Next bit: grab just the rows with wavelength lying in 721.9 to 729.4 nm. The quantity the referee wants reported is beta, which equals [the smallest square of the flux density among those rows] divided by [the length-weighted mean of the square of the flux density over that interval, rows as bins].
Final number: 0.80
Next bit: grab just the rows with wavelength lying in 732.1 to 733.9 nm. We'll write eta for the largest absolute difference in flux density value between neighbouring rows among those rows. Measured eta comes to 1.0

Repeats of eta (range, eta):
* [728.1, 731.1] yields 2.1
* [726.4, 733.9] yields 2.7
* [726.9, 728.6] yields 1.4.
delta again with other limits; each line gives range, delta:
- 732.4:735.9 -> 0.61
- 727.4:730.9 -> 0.67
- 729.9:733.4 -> 0.69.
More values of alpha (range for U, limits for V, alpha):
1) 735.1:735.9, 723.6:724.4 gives 6.69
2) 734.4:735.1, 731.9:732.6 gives 6.44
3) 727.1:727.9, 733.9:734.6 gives 6.46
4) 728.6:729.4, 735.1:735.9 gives 6.39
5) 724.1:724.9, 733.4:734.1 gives 6.42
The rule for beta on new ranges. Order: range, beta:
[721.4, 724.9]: 0.84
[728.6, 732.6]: 0.75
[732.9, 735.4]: 0.84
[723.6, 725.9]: 0.79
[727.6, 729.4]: 0.84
